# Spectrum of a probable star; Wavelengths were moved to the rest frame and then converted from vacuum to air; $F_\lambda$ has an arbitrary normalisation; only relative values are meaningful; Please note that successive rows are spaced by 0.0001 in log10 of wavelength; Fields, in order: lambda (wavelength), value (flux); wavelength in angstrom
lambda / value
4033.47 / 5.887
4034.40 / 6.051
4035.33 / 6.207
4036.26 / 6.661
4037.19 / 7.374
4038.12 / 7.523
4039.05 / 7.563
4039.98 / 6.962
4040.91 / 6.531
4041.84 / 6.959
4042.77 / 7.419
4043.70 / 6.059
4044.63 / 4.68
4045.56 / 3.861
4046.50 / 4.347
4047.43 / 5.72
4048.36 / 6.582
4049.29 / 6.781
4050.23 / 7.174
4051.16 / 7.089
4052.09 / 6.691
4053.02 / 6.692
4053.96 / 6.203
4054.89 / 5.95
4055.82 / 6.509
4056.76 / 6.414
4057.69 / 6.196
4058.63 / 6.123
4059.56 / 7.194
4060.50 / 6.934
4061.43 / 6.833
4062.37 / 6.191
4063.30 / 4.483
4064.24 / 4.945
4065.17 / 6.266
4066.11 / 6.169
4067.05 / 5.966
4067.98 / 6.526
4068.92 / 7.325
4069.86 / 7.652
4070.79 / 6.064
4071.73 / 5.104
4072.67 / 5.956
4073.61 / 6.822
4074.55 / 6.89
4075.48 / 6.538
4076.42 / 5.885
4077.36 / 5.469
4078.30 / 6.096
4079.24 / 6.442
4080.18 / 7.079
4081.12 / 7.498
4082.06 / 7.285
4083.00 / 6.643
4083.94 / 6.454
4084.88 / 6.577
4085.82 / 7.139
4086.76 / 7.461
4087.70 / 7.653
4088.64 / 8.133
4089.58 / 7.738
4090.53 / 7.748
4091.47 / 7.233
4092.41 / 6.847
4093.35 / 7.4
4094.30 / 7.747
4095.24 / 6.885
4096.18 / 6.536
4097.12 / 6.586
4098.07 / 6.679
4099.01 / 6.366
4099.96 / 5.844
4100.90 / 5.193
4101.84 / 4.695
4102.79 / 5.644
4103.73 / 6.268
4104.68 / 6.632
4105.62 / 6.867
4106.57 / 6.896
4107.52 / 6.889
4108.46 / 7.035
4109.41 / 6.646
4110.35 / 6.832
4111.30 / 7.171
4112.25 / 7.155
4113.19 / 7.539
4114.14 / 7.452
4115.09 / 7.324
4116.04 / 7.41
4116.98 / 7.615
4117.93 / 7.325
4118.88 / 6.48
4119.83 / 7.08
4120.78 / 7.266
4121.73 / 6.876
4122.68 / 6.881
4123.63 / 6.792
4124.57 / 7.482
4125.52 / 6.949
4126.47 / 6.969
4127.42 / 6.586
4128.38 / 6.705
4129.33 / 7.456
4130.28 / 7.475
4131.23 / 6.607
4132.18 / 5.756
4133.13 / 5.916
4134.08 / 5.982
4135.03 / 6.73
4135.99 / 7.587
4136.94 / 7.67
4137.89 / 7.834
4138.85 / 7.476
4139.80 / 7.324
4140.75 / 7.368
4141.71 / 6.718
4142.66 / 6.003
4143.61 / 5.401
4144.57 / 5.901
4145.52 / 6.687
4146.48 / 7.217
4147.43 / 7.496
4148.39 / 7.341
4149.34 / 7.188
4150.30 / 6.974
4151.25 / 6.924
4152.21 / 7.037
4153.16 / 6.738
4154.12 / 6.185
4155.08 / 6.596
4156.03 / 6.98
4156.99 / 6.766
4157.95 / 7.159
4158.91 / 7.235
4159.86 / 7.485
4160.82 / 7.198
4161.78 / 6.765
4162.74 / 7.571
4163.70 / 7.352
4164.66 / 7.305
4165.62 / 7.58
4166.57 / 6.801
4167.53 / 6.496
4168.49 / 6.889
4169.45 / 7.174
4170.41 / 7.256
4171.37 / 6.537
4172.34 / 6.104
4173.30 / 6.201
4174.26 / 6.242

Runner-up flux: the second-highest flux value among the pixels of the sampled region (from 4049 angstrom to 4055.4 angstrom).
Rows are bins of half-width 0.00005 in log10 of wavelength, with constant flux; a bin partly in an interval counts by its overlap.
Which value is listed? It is 7.089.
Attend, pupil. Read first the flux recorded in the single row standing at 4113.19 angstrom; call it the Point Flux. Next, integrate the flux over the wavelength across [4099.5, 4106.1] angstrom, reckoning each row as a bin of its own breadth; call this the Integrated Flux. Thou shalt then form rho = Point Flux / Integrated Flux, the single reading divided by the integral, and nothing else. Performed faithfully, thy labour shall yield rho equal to 0.194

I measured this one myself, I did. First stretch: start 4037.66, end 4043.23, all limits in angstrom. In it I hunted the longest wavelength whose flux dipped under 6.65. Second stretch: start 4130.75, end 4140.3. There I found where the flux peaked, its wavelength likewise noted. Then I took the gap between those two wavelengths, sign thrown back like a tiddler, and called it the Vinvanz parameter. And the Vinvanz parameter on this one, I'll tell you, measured 97.0 angstrom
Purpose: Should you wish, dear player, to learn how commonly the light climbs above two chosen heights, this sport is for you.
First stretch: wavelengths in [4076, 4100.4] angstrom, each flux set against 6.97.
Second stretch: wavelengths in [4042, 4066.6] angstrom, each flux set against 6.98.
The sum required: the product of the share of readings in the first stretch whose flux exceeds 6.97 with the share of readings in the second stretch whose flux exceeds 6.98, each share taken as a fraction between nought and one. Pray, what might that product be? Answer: 0.071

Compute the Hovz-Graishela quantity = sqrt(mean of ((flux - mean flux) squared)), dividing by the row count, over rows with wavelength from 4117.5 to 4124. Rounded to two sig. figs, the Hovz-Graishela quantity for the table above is 0.27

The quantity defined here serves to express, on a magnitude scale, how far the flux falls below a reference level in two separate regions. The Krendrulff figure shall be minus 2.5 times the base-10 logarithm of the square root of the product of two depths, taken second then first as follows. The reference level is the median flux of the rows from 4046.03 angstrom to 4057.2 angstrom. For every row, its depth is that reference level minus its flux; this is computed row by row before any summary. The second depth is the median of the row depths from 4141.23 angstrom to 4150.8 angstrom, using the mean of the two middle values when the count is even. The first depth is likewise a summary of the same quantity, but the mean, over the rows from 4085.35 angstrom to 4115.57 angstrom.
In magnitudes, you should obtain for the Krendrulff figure 1.2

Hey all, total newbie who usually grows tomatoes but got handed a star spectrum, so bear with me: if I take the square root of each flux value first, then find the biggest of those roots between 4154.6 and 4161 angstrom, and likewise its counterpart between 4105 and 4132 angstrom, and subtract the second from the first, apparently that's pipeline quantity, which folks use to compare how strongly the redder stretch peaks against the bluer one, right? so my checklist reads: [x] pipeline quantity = -0.02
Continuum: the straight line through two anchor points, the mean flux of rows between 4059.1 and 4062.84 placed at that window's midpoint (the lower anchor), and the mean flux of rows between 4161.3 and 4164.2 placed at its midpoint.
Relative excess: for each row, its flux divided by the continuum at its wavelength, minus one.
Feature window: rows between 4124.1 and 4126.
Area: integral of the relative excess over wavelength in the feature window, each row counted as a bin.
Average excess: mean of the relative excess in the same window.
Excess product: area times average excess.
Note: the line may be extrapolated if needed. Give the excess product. 0.001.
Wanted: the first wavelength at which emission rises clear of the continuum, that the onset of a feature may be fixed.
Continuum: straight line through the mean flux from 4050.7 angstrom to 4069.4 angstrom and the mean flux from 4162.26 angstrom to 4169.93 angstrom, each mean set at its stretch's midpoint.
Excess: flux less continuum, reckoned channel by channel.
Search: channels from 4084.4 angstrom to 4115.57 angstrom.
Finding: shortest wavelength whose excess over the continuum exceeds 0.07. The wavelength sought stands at 4085.82 angstrom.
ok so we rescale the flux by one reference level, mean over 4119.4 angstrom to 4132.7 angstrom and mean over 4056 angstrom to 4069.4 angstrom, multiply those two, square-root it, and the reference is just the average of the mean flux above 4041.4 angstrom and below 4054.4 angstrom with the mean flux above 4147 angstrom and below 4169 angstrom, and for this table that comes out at 1.00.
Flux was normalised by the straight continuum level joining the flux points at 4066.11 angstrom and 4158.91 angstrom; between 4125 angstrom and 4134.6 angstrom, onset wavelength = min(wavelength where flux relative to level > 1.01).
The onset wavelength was 4125.52 angstrom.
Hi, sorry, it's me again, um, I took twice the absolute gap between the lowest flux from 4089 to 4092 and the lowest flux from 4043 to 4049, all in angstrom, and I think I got 6.7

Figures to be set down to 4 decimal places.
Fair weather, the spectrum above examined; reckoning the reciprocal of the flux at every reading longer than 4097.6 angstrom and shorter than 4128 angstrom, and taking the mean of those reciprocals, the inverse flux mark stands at 0.1492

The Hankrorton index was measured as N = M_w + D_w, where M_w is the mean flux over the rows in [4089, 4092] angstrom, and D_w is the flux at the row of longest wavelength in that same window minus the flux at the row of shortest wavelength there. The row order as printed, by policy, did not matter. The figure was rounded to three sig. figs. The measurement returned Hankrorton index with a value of 7.07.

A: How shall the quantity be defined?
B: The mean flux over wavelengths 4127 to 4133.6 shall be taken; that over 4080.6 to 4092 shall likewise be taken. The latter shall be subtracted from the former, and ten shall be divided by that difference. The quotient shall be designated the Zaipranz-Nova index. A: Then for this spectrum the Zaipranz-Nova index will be -15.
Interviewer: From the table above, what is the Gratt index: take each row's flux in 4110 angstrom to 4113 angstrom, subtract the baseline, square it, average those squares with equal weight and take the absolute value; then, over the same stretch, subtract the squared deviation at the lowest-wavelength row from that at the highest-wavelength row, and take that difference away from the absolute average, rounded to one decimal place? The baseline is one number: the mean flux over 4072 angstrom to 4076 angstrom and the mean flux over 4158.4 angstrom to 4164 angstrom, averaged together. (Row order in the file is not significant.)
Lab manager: 0.0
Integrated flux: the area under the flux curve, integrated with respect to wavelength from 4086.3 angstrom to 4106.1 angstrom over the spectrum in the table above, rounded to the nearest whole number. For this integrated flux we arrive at 134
